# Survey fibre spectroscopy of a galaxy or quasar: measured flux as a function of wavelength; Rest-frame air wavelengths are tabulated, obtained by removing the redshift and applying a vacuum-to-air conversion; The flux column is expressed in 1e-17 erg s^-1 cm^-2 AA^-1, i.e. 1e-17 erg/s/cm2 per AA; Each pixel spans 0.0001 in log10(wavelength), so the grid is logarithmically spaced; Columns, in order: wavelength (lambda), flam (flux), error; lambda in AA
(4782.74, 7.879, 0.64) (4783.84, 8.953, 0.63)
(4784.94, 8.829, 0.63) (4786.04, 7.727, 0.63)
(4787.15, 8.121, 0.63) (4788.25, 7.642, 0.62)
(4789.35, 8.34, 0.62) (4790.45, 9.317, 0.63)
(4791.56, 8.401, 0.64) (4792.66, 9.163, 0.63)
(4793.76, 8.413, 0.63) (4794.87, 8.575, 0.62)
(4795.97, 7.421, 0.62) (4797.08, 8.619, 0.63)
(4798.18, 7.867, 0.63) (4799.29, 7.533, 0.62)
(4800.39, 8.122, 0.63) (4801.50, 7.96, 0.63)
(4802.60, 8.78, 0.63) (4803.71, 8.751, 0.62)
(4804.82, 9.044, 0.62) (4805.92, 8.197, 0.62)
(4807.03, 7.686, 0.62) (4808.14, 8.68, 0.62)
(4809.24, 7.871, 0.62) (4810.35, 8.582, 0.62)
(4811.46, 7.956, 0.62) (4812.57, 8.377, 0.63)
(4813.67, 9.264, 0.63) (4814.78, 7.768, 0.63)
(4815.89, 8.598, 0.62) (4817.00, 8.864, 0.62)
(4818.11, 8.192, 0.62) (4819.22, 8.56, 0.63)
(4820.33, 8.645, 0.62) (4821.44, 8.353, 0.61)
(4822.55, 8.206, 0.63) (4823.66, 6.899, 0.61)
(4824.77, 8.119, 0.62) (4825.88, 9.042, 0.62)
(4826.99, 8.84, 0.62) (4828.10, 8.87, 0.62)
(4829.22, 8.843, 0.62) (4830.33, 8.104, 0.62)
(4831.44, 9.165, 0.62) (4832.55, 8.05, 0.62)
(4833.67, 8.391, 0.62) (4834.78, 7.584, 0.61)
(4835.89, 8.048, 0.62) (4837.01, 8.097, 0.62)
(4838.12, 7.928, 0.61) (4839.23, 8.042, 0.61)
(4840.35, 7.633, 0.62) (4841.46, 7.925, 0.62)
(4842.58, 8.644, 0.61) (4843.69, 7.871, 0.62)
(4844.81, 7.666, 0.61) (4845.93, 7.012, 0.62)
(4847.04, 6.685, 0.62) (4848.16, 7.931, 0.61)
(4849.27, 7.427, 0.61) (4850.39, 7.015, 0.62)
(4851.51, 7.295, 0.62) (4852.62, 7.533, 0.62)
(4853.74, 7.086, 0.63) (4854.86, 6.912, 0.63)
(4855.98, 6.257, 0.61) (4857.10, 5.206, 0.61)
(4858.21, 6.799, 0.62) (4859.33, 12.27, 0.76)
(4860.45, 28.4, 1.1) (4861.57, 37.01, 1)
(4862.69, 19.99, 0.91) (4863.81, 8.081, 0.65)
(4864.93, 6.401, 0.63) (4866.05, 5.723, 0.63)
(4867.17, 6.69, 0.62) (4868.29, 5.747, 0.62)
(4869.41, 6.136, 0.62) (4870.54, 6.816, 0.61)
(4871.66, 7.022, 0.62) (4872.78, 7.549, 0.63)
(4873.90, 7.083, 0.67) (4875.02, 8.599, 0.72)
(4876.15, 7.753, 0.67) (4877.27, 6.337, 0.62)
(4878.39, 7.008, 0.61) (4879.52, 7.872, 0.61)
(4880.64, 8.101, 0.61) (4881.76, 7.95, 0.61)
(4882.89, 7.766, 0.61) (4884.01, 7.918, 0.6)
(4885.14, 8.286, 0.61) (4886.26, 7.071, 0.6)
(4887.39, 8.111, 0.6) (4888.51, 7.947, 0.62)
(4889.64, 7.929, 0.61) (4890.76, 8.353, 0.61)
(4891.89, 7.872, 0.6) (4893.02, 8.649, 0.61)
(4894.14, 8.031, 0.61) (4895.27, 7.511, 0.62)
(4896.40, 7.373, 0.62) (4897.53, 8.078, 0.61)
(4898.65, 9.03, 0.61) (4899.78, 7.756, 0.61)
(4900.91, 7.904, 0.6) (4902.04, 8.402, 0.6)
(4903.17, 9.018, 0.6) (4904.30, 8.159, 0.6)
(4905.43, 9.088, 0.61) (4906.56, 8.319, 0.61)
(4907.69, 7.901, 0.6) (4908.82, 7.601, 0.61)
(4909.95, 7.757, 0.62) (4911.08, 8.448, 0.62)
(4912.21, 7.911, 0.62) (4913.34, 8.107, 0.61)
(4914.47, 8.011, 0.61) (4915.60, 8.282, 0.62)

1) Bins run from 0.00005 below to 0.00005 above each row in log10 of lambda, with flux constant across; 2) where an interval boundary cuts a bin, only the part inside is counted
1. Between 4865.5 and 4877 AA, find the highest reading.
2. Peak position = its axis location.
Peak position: 4875.02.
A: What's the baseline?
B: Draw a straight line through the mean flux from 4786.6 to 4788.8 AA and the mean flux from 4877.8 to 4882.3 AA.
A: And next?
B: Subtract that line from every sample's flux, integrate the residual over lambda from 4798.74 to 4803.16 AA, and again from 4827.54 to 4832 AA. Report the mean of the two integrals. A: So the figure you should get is 2.6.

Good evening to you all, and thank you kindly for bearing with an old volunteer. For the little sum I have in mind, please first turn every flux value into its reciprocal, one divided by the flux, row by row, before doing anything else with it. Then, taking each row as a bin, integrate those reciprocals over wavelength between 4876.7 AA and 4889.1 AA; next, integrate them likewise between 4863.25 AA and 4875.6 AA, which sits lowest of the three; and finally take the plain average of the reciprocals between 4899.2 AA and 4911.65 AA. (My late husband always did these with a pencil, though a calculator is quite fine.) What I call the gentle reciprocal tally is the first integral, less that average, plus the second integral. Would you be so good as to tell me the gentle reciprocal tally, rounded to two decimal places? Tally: 3.32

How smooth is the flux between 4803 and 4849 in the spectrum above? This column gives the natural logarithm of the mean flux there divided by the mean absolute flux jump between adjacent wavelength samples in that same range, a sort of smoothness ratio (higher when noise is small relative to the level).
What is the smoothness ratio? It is 2.64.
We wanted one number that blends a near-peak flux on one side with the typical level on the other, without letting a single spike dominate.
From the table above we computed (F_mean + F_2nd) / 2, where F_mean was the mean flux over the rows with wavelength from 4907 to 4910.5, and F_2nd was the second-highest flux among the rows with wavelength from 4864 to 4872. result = 7.3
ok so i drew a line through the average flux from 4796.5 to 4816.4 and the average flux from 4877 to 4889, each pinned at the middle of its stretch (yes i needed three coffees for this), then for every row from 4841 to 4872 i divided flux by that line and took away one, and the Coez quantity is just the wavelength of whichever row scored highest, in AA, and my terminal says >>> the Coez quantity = 4861.57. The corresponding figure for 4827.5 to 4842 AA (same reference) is 4831.44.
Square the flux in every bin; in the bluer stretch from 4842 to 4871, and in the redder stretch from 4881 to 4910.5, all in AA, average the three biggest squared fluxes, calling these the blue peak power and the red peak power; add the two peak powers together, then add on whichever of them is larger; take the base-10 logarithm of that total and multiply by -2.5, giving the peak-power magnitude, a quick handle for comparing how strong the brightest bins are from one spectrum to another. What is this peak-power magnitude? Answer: -8.1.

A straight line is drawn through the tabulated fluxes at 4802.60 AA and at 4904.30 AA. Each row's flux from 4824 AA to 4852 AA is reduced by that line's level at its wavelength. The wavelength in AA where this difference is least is 4847.04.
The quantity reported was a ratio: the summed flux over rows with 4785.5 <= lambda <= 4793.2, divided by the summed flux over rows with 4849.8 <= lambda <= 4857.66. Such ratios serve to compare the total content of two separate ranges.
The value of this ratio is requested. 1.2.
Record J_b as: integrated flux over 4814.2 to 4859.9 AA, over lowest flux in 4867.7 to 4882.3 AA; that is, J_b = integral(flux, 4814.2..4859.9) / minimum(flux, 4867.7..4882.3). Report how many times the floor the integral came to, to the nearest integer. 63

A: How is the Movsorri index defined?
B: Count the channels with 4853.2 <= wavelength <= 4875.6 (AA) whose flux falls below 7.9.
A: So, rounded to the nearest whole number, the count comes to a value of 14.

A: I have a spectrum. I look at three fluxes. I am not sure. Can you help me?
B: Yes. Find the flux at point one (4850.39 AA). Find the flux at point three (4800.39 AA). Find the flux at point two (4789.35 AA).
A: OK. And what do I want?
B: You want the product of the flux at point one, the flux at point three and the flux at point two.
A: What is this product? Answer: 475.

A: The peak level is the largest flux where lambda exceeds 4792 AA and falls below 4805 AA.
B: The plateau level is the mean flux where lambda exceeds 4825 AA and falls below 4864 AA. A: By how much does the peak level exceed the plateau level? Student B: -0.5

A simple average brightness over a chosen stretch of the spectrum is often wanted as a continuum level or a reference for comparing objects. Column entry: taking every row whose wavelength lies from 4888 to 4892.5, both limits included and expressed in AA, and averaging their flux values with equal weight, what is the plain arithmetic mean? 8.0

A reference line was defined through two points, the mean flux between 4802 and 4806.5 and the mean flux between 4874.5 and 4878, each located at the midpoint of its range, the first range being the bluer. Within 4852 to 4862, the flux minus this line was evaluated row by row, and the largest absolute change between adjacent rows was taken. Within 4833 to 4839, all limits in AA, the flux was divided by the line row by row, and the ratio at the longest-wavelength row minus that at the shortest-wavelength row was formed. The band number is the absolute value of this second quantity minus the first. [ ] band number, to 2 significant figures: 16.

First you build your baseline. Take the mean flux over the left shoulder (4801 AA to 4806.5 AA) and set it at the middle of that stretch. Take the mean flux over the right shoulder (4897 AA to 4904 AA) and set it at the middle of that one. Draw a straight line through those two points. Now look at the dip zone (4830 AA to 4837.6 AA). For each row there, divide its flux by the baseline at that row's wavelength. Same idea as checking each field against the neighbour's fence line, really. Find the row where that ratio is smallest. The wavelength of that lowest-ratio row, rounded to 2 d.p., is 4834.78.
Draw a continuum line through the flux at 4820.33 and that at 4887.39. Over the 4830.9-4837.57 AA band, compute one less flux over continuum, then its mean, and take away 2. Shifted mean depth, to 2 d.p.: -1.96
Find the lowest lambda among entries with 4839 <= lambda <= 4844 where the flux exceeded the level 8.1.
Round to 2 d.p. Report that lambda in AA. 4842.58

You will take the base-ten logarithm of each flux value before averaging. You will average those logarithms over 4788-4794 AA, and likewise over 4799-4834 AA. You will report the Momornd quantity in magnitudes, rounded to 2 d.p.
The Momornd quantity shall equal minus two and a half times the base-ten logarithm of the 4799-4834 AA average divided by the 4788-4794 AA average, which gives 0.01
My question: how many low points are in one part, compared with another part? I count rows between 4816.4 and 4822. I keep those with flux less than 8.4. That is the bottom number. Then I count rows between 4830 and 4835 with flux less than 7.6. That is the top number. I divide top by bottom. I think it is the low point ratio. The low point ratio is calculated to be 0.5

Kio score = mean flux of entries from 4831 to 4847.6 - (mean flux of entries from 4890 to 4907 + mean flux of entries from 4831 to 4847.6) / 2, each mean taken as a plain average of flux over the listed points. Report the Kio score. -0.16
